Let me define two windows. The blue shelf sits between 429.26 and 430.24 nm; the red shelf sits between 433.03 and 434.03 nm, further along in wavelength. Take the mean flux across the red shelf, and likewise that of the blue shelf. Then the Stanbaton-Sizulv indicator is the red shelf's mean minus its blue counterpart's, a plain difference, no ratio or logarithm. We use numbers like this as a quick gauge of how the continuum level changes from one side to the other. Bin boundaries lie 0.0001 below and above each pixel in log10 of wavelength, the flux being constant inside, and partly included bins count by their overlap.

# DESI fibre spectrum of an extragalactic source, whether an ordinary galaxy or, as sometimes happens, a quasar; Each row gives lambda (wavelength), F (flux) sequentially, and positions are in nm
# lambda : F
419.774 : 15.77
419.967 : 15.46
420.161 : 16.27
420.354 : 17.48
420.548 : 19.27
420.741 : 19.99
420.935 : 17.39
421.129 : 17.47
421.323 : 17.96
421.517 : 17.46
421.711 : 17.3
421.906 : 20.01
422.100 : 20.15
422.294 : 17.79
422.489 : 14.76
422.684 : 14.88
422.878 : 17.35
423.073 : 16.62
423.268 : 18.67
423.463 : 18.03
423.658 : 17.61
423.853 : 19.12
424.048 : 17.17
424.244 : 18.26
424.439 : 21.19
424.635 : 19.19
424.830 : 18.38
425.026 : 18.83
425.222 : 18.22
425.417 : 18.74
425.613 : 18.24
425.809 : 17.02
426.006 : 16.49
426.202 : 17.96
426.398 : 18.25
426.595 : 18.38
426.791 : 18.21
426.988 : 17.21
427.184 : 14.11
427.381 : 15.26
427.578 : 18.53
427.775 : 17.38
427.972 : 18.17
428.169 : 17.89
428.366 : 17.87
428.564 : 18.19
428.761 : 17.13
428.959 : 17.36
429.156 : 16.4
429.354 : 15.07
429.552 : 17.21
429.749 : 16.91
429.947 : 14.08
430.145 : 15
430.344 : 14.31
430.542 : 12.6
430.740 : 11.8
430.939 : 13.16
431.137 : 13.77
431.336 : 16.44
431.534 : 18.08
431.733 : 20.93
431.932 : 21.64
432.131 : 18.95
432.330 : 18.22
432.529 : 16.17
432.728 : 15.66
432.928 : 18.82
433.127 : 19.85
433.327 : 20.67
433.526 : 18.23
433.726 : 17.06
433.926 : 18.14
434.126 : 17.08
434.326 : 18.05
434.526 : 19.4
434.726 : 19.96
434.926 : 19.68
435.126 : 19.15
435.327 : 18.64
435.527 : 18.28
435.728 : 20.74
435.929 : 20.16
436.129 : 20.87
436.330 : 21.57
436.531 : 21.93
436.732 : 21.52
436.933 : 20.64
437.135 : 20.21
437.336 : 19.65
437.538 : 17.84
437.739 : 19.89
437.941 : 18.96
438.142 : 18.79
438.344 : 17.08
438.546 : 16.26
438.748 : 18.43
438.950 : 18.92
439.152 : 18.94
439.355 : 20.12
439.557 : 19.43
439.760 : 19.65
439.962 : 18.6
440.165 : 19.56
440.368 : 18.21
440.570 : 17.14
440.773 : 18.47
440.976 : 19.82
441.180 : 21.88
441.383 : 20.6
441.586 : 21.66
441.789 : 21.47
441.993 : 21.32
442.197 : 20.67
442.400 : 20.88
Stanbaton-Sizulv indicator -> 3.1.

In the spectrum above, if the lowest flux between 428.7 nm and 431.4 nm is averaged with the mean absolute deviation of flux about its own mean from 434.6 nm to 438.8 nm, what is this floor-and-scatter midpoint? 6.5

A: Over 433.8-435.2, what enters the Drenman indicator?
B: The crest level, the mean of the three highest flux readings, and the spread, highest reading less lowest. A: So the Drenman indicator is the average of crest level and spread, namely 11.3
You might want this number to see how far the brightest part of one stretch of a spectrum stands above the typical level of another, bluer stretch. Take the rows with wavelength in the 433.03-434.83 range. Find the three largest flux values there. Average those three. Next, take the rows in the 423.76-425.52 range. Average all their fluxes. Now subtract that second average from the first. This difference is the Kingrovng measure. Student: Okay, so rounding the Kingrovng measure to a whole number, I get 1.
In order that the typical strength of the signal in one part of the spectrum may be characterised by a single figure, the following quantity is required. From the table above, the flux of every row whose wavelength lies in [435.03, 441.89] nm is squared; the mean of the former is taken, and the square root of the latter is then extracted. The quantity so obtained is 19.6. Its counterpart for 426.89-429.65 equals 17.0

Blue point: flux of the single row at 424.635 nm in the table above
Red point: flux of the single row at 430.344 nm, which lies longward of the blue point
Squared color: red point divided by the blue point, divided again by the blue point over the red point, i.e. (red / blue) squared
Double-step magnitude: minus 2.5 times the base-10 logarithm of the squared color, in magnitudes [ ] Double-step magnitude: 0.64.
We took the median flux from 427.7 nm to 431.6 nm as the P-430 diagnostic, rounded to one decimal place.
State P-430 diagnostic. 16.7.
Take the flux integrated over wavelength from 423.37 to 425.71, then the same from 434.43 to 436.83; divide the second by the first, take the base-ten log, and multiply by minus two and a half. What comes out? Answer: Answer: -0.12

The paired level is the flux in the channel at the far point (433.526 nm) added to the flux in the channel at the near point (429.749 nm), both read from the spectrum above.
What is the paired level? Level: 35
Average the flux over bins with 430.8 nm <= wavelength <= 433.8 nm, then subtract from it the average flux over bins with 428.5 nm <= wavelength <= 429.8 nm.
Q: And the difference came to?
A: 0.9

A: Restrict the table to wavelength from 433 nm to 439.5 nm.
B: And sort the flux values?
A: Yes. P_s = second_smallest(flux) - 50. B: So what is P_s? -32.9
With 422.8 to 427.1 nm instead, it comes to -33.4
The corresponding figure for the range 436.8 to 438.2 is -31.2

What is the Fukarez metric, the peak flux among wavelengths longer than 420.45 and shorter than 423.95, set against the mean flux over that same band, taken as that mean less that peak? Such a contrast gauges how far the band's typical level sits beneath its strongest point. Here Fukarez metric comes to -2.3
